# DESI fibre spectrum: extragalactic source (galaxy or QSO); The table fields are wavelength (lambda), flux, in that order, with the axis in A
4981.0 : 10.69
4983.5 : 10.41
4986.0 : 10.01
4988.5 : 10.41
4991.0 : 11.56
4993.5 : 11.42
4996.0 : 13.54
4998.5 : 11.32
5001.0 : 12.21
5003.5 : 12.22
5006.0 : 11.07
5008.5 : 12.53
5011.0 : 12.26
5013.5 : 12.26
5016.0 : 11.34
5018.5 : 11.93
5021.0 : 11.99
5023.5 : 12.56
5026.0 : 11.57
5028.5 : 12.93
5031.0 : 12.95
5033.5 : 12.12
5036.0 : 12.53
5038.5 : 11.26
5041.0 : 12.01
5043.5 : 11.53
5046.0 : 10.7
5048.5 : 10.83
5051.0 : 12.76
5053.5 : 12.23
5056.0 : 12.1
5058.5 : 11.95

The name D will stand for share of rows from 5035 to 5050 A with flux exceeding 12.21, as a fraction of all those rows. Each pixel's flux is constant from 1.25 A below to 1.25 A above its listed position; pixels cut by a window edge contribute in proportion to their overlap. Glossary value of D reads 0.17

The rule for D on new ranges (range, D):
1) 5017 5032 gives 0.50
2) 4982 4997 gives 0.17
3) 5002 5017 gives 0.67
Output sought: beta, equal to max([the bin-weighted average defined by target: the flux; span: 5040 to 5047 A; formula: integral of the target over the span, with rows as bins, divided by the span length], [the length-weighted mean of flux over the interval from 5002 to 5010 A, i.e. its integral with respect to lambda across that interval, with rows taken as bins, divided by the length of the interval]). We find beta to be 12.0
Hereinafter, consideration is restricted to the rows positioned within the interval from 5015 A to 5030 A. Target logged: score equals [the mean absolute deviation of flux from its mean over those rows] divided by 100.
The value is 0.0046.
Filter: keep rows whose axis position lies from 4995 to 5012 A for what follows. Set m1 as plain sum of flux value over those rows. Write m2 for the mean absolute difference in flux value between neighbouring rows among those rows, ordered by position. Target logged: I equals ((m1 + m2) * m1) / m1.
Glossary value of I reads 86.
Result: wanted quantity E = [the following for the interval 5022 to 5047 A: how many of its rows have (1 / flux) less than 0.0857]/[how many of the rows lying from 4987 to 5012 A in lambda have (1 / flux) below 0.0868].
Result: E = 1.00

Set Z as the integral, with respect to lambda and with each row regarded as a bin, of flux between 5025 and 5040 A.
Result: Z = 183.5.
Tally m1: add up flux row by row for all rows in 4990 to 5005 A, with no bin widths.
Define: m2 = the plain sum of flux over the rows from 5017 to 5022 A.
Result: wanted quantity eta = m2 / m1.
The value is 0.3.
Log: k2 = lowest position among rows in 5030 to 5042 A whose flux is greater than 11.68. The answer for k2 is 5031.0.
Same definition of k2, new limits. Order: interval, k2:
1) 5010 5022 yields 5011.0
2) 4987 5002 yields 4996.0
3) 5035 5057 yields 5036.0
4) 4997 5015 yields 5001.0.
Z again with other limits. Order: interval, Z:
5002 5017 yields 179.4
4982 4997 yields 167.7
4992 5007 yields 179.6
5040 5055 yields 175.2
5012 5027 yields 179.3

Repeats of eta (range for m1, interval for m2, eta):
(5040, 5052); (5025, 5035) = 0.9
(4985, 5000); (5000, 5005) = 0.4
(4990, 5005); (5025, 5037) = 0.9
